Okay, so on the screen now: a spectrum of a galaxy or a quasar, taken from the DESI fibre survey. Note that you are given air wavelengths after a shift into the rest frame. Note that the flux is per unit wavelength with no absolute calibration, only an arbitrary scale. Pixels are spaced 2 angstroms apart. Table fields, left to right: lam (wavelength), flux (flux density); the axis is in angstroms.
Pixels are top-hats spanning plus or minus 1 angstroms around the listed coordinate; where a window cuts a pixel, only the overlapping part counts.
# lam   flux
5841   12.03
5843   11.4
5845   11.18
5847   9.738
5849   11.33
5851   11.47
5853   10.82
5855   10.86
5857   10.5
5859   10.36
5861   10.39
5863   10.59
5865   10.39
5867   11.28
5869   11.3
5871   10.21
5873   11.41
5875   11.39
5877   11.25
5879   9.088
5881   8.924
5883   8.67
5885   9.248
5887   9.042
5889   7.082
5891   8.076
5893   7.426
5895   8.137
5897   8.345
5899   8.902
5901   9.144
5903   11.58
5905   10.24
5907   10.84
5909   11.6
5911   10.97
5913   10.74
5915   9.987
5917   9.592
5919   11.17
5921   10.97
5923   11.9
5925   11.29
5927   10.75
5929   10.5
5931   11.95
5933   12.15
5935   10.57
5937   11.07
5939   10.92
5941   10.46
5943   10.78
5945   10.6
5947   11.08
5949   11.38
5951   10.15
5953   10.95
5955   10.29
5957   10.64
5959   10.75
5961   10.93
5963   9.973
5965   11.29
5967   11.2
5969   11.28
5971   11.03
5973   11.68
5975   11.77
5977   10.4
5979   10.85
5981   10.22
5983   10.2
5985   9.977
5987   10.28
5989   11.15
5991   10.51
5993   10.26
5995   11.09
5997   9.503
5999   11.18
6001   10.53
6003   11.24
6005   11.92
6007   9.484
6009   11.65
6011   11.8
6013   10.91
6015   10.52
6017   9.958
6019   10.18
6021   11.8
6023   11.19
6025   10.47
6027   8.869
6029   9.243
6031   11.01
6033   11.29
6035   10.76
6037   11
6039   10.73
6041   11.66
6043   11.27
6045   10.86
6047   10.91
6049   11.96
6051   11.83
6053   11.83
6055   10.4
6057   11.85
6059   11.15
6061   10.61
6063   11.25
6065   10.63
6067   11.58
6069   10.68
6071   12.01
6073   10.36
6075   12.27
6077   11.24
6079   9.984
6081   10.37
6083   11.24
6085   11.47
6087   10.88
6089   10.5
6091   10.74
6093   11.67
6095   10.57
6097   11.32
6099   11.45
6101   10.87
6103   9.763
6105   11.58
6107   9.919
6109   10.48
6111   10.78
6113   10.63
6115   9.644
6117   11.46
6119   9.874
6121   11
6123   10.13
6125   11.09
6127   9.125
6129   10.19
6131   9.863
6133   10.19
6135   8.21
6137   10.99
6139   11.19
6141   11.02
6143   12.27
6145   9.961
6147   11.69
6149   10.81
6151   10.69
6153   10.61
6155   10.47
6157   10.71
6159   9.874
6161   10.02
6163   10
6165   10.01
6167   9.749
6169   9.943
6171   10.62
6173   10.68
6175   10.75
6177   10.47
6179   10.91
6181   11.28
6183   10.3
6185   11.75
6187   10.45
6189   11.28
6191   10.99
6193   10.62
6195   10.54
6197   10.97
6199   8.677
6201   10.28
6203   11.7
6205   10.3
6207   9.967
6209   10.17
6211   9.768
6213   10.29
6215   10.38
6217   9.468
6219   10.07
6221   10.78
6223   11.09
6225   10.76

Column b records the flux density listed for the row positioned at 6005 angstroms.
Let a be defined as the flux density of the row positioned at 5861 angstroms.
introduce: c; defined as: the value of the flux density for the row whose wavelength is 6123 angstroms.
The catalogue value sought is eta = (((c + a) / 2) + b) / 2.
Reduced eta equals 11.1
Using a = 10.39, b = 11.92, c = 10.13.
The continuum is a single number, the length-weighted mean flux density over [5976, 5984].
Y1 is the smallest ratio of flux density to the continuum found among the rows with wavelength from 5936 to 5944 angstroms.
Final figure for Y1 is 1.00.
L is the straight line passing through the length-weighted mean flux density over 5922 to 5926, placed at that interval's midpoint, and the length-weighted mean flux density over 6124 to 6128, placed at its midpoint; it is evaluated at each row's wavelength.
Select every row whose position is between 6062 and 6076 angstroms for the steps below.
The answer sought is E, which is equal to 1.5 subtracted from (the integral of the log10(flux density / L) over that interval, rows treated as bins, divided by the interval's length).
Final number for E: -1.47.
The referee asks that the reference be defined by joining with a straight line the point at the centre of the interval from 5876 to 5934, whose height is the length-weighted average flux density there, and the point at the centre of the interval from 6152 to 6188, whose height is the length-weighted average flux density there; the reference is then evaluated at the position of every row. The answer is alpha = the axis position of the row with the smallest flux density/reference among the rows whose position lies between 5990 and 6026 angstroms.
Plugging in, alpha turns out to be 6007 angstroms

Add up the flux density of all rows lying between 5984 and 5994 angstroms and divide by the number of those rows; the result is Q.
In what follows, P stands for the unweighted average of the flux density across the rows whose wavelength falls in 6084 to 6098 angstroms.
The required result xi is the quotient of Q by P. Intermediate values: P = 11.02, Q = 10.4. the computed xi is 0.95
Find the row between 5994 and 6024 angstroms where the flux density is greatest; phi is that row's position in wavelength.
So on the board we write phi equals 6005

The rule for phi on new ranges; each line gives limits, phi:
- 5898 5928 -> 5923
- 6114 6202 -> 6143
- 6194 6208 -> 6203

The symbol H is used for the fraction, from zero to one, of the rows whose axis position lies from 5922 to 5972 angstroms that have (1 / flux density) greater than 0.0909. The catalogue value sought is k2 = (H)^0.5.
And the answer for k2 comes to 0.75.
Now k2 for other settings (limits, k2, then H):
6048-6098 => 0.66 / 0.4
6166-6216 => 0.92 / 0.8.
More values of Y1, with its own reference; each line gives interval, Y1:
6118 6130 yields 0.88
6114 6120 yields 0.93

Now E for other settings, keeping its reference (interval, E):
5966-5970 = -1.50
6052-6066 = -1.48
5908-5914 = -1.52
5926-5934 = -1.51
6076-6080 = -1.49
